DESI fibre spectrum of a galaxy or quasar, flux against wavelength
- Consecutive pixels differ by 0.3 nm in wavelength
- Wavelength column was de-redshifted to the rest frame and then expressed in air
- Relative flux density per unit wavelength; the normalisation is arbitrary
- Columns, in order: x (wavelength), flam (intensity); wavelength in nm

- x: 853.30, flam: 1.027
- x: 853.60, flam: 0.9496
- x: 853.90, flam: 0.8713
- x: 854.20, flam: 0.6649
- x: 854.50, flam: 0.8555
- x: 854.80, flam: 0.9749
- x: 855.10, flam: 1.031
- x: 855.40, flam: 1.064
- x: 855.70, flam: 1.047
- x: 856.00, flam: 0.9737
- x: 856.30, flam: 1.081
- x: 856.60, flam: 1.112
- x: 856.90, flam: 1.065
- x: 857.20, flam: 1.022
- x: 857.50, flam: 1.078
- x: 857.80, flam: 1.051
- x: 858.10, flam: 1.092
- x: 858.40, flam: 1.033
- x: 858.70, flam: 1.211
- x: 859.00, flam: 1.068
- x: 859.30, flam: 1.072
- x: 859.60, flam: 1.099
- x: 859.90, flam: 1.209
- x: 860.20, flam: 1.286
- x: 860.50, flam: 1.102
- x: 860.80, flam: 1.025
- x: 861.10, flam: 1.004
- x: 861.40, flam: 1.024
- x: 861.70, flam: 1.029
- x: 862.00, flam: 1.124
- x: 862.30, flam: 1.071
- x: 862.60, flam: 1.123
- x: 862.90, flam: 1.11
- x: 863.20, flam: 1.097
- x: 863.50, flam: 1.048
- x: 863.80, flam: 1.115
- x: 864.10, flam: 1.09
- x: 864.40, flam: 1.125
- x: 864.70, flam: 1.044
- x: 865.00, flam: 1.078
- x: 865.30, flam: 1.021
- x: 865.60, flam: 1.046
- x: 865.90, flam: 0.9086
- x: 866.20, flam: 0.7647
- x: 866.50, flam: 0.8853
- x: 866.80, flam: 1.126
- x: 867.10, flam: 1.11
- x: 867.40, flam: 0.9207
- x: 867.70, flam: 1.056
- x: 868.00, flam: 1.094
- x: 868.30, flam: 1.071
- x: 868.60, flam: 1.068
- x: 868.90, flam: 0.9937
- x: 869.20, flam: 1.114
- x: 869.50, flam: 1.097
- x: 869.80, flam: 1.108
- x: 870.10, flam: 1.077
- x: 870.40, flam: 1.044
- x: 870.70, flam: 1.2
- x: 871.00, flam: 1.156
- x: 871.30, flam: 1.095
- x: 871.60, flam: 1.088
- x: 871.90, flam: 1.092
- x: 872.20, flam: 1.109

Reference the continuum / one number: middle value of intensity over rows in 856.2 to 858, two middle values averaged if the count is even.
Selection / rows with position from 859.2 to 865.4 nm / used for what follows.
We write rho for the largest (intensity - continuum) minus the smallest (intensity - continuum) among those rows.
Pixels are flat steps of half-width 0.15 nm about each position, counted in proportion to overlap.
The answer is 0.28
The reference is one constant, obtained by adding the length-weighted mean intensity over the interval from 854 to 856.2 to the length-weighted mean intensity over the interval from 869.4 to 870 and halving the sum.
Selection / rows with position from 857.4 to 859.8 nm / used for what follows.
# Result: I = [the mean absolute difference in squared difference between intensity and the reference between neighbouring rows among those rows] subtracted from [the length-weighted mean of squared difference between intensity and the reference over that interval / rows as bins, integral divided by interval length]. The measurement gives -0.004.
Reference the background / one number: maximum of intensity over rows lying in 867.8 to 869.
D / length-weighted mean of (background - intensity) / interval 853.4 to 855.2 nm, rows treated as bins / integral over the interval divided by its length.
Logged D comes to 0.20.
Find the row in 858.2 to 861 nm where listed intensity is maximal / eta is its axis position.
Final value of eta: 860.20 nm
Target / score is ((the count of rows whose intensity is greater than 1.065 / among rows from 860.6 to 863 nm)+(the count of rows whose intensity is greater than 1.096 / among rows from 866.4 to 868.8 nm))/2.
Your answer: 3.0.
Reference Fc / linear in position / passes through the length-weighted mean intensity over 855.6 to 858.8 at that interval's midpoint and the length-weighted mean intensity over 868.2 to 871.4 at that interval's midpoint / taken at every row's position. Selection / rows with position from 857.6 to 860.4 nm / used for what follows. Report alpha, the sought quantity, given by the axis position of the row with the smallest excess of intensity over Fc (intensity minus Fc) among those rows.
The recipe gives 858.40 nm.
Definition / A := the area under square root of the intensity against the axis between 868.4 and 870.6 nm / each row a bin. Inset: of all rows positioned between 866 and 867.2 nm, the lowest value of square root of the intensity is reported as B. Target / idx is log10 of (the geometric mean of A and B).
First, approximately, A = 2.3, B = 0.87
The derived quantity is 0.15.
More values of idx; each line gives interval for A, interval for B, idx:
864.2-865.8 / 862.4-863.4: 0.12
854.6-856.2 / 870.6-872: 0.11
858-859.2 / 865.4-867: 0.02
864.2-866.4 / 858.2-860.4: 0.17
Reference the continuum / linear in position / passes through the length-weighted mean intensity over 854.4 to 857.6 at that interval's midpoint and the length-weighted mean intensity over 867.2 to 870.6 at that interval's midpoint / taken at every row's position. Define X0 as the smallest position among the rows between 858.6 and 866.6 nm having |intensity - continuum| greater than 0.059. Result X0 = 858.70 nm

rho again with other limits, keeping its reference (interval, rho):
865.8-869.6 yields 0.36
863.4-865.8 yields 0.10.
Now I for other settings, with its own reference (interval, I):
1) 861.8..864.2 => 0.001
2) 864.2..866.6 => -0.005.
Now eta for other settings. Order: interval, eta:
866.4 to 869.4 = 866.80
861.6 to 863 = 862.00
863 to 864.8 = 864.40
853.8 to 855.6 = 855.40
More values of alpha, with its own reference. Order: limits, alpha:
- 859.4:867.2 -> 866.20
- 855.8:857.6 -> 856.00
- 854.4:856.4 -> 854.50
